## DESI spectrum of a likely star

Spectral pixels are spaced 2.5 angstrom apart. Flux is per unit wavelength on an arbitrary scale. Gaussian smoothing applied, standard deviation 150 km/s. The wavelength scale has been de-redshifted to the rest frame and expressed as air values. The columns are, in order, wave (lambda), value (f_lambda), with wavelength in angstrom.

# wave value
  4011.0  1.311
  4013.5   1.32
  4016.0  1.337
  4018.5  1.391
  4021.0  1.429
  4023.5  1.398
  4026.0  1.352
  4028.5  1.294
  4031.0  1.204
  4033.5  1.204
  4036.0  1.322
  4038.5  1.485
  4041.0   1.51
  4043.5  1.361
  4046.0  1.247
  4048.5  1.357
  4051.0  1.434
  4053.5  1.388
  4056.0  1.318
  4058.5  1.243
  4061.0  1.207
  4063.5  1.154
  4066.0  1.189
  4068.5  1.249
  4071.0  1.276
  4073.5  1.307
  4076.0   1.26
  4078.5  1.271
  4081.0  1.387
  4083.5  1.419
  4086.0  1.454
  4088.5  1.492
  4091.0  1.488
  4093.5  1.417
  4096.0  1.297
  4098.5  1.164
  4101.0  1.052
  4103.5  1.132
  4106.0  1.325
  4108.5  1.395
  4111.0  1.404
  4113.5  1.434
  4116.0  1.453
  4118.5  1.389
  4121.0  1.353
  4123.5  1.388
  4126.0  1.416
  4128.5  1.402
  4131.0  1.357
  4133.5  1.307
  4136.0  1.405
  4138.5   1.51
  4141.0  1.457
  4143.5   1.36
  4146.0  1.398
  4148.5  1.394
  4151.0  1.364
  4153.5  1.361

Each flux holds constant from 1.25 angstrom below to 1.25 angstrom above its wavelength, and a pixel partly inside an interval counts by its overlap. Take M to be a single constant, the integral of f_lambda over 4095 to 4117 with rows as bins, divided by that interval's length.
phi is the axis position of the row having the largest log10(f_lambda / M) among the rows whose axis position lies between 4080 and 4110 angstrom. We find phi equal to 4088.5 angstrom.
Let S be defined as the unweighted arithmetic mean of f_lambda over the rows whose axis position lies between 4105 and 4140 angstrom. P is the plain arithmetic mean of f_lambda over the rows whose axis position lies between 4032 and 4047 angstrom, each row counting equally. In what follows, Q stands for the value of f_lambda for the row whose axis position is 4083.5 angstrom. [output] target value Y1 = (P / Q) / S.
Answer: 0.684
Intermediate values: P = 1.35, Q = 1.419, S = 1.40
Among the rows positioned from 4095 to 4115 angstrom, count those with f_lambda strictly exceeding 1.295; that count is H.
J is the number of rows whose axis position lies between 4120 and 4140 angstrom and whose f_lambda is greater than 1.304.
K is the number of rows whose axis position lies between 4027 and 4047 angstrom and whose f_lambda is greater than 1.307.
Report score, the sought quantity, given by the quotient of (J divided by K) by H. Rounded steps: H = 5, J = 8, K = 4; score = 0.40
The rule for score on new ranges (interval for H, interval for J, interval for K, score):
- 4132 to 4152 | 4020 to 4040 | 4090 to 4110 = 0.16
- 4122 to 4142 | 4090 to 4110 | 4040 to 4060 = 0.08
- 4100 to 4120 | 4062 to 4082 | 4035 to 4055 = 0.05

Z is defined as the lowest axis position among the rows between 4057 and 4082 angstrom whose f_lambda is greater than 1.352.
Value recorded 4081.0 angstrom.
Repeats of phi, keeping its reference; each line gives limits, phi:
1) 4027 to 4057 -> 4041.0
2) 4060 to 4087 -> 4086.0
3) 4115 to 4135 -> 4116.0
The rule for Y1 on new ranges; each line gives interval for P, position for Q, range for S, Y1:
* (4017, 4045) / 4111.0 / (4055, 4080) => 0.776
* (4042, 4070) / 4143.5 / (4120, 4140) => 0.679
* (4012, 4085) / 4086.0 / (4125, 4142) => 0.645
